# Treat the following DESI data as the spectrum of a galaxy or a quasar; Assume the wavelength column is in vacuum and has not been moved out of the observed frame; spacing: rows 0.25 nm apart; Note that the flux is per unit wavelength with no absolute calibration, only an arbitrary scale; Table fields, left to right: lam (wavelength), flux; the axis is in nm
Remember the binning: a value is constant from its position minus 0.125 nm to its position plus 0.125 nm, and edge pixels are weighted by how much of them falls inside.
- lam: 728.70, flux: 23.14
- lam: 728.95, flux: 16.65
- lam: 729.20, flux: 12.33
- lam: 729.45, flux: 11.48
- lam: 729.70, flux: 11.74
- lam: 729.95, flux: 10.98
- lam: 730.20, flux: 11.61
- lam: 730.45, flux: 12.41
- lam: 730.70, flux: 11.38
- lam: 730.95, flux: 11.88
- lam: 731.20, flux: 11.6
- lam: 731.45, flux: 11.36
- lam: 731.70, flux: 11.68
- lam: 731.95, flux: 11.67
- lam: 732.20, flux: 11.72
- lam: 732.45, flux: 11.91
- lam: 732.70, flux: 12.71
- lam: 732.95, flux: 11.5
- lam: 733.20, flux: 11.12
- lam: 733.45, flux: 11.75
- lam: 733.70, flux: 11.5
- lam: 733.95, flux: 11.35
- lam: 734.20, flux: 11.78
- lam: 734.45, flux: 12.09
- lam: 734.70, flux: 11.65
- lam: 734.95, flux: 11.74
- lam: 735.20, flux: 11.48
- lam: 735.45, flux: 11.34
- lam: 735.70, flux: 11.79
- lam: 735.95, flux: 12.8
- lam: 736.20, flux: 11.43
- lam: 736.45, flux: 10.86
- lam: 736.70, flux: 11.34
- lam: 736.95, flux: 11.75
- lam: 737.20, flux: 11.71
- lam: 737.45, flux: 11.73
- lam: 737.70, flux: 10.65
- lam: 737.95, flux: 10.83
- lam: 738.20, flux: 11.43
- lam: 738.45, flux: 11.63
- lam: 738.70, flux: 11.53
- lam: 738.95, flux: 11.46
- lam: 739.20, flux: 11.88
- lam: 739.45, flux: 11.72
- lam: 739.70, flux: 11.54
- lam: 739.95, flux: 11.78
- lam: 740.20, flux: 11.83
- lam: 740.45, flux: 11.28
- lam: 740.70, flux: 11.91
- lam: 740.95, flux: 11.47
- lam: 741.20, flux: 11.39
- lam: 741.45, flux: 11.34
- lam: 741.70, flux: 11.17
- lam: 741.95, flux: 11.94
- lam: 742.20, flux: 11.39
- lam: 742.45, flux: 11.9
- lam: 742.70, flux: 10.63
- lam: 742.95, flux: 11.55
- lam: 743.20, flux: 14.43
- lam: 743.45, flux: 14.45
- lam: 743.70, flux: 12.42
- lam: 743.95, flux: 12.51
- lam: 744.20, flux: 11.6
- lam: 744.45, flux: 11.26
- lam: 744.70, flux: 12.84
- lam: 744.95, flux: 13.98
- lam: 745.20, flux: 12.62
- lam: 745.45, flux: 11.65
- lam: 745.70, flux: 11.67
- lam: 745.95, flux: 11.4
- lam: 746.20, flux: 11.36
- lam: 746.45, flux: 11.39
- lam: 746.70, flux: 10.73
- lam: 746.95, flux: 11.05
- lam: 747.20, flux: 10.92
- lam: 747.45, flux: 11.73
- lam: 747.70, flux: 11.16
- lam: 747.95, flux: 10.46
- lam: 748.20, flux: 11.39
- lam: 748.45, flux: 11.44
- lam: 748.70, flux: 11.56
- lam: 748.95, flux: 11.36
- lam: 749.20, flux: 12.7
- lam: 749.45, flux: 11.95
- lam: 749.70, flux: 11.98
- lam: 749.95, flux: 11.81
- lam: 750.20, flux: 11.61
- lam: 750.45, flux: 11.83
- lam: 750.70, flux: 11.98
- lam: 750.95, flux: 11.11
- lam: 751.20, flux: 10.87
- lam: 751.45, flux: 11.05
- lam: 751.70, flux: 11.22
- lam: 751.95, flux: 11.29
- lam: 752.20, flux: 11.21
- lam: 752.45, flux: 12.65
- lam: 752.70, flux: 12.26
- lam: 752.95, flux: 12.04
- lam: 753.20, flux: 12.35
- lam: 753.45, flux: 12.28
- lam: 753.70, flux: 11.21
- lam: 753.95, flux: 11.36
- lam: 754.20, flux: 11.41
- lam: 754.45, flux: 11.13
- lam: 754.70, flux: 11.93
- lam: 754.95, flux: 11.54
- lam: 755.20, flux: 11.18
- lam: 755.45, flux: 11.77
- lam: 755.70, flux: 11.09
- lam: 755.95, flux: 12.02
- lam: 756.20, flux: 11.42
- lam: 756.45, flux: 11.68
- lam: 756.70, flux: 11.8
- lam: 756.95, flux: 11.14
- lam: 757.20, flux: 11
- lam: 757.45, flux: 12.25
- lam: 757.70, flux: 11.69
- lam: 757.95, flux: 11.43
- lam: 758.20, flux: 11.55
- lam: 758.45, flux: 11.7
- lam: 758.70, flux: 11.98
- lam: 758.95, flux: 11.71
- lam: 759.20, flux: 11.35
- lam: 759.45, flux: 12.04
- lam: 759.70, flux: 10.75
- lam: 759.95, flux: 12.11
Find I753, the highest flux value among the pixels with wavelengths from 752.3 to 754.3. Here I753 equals 12.65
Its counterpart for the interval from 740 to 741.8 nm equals 11.91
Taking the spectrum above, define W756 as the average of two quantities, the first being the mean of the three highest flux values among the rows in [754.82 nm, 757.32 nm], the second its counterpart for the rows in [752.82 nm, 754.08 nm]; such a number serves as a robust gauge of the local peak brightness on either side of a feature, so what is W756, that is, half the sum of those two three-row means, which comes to 12.0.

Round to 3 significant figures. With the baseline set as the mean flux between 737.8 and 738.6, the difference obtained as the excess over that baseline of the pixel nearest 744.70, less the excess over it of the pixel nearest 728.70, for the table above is -10.3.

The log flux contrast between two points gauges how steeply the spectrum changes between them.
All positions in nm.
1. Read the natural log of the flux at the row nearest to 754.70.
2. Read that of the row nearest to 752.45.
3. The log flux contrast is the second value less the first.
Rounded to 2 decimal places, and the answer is 0.06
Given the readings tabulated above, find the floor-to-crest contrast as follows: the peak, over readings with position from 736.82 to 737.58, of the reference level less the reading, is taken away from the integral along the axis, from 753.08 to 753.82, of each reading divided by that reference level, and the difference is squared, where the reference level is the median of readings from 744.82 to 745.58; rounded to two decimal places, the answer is 0.04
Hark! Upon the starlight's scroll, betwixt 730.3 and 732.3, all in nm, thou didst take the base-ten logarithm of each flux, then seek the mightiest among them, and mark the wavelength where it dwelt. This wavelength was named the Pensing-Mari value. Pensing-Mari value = 730.45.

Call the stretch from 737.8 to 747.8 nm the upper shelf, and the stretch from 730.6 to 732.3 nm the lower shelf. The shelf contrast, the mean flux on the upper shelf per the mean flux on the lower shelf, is 1.01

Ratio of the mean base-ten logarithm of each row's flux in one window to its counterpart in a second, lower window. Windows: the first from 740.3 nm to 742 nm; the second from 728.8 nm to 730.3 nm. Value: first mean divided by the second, 0.97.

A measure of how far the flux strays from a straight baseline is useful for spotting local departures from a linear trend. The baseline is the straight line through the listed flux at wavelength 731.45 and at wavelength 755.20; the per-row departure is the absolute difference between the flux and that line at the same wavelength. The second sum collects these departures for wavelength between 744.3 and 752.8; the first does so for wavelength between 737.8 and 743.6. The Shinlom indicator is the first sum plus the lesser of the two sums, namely 27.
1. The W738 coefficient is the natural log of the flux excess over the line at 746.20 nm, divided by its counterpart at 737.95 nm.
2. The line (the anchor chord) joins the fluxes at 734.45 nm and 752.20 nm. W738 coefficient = -2.0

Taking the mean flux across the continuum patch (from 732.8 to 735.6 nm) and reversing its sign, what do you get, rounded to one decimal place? -11.6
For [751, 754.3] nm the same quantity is -11.6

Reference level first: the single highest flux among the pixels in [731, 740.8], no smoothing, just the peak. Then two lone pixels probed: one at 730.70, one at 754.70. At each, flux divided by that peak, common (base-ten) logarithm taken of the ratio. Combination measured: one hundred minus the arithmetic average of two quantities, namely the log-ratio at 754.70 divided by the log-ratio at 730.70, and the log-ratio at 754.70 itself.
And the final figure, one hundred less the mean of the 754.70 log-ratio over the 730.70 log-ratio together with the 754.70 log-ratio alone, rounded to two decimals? 99.72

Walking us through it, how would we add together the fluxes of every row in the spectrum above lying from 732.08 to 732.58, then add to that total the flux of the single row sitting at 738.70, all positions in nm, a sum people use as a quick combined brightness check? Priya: 35.2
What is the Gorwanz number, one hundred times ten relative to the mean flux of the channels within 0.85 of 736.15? 86.1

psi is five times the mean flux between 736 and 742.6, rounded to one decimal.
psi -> 57.5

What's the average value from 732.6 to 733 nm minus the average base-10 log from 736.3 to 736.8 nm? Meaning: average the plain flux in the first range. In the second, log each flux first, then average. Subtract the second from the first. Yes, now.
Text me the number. 11.1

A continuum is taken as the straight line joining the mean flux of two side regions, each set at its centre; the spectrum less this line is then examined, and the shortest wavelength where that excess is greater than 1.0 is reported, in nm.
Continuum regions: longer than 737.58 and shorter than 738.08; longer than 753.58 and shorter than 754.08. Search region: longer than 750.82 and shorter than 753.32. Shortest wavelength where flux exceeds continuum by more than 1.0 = 752.45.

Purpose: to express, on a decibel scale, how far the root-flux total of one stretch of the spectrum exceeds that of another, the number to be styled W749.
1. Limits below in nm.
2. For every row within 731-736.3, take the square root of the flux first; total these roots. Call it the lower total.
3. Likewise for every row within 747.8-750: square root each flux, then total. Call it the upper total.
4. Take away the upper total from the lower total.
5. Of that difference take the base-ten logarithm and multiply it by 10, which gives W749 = 16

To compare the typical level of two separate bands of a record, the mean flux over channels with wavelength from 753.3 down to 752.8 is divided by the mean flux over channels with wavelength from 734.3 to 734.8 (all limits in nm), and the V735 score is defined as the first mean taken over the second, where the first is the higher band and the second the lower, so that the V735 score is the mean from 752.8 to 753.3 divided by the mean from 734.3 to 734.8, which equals 1.03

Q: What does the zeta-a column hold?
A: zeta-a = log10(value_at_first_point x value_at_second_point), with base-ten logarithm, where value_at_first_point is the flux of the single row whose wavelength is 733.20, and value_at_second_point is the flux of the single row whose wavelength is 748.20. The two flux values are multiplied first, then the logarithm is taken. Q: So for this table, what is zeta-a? 2.10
